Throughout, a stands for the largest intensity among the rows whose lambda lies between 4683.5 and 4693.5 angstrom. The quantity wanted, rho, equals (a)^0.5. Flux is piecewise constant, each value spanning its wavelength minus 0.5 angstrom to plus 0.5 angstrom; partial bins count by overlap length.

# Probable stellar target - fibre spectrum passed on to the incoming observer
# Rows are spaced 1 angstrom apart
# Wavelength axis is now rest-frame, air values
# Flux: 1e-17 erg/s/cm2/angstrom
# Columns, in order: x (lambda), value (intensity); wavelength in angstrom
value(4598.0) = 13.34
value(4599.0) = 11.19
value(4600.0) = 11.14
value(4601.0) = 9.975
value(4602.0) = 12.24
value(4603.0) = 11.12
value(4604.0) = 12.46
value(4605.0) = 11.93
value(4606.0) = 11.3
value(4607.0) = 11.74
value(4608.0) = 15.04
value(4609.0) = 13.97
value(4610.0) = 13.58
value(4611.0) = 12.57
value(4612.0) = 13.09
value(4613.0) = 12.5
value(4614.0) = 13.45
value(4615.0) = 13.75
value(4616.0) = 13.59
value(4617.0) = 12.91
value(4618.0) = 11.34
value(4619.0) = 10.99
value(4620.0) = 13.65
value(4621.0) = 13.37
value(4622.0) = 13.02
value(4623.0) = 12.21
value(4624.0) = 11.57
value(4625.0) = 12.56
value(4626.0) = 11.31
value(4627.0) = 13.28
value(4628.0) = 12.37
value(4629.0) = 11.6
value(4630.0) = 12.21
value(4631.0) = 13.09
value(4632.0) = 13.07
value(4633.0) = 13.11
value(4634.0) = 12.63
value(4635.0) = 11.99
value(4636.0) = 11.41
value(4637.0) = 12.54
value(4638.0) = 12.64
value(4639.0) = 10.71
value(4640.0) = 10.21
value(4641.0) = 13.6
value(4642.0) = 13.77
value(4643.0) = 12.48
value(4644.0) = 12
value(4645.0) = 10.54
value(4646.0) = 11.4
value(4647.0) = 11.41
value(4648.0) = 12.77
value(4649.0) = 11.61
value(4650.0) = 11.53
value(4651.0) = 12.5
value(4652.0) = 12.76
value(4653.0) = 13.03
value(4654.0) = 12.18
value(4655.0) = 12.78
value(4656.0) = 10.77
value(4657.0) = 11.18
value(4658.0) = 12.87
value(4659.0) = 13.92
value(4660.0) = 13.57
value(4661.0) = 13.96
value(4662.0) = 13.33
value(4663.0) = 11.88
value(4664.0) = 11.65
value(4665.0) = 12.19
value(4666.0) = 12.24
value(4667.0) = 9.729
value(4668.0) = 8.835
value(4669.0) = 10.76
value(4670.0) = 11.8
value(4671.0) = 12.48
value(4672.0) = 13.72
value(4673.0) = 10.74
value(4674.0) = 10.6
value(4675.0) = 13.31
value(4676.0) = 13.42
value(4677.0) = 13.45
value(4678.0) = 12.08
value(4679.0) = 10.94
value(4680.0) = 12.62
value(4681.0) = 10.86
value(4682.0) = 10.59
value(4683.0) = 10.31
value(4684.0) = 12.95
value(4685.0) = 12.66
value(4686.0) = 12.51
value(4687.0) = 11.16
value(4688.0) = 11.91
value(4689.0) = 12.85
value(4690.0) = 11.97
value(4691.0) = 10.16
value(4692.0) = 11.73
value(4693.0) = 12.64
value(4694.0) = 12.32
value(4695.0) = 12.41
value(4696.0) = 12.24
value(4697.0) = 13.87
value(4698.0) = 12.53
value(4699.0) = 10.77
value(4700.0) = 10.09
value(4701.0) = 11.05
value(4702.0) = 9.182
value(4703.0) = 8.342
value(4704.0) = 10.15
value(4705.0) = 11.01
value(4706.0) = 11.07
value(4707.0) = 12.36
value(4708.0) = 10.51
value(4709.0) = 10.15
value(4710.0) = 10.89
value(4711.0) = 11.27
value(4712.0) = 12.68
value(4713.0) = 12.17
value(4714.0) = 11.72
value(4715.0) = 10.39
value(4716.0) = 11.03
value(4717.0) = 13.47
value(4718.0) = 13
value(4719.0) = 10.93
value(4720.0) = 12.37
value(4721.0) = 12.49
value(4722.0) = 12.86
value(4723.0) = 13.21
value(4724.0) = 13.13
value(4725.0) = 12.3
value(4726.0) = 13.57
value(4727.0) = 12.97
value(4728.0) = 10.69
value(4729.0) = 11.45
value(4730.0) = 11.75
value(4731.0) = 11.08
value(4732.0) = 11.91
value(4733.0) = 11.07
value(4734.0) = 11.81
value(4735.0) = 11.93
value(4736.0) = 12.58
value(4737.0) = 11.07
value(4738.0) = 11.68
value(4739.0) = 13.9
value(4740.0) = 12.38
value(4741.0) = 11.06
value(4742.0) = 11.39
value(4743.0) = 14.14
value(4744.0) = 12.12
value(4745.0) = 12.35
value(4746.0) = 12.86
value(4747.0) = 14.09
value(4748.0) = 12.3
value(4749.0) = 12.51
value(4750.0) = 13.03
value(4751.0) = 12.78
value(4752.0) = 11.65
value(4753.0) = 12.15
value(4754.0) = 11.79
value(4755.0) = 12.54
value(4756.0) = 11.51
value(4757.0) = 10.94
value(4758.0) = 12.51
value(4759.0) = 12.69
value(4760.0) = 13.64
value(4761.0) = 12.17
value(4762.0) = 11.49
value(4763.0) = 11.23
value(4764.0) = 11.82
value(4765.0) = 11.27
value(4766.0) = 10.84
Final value 3.60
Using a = 12.95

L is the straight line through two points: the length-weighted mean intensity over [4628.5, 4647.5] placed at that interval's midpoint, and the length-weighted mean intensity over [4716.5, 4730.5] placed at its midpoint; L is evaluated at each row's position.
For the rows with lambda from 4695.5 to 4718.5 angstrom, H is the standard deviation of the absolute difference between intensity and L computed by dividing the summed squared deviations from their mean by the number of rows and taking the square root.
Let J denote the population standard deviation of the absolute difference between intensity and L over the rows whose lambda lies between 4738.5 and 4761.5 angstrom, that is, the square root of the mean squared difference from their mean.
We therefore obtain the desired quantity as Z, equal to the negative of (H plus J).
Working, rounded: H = 0.98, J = 0.56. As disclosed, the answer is -1.53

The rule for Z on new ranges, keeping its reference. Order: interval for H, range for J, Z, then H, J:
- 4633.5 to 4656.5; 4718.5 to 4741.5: -1.05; 0.52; 0.52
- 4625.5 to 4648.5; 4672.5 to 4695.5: -1.15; 0.51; 0.64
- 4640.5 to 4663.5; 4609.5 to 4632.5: -0.98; 0.52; 0.47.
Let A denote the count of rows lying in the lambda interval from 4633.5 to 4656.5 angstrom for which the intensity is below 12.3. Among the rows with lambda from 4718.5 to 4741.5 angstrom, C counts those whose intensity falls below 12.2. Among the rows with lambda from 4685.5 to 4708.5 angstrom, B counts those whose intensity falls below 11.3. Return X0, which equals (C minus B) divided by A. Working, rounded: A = 12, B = 11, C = 12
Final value 0.08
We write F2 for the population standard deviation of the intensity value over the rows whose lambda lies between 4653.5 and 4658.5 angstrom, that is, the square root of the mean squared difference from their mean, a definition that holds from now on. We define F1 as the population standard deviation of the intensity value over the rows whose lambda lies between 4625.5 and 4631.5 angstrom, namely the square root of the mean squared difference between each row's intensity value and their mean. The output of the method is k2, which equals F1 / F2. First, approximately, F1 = 0.71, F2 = 0.85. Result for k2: 0.85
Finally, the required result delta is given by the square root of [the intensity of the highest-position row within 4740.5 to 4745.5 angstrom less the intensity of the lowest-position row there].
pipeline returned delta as 1.14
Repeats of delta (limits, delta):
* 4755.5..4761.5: 0.81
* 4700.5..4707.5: 1.14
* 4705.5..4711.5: 0.45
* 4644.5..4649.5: 1.03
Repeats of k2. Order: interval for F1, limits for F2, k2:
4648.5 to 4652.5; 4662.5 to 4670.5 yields 0.46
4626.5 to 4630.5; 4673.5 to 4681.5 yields 0.53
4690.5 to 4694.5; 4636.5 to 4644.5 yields 0.81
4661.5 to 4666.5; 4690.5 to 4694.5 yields 0.61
